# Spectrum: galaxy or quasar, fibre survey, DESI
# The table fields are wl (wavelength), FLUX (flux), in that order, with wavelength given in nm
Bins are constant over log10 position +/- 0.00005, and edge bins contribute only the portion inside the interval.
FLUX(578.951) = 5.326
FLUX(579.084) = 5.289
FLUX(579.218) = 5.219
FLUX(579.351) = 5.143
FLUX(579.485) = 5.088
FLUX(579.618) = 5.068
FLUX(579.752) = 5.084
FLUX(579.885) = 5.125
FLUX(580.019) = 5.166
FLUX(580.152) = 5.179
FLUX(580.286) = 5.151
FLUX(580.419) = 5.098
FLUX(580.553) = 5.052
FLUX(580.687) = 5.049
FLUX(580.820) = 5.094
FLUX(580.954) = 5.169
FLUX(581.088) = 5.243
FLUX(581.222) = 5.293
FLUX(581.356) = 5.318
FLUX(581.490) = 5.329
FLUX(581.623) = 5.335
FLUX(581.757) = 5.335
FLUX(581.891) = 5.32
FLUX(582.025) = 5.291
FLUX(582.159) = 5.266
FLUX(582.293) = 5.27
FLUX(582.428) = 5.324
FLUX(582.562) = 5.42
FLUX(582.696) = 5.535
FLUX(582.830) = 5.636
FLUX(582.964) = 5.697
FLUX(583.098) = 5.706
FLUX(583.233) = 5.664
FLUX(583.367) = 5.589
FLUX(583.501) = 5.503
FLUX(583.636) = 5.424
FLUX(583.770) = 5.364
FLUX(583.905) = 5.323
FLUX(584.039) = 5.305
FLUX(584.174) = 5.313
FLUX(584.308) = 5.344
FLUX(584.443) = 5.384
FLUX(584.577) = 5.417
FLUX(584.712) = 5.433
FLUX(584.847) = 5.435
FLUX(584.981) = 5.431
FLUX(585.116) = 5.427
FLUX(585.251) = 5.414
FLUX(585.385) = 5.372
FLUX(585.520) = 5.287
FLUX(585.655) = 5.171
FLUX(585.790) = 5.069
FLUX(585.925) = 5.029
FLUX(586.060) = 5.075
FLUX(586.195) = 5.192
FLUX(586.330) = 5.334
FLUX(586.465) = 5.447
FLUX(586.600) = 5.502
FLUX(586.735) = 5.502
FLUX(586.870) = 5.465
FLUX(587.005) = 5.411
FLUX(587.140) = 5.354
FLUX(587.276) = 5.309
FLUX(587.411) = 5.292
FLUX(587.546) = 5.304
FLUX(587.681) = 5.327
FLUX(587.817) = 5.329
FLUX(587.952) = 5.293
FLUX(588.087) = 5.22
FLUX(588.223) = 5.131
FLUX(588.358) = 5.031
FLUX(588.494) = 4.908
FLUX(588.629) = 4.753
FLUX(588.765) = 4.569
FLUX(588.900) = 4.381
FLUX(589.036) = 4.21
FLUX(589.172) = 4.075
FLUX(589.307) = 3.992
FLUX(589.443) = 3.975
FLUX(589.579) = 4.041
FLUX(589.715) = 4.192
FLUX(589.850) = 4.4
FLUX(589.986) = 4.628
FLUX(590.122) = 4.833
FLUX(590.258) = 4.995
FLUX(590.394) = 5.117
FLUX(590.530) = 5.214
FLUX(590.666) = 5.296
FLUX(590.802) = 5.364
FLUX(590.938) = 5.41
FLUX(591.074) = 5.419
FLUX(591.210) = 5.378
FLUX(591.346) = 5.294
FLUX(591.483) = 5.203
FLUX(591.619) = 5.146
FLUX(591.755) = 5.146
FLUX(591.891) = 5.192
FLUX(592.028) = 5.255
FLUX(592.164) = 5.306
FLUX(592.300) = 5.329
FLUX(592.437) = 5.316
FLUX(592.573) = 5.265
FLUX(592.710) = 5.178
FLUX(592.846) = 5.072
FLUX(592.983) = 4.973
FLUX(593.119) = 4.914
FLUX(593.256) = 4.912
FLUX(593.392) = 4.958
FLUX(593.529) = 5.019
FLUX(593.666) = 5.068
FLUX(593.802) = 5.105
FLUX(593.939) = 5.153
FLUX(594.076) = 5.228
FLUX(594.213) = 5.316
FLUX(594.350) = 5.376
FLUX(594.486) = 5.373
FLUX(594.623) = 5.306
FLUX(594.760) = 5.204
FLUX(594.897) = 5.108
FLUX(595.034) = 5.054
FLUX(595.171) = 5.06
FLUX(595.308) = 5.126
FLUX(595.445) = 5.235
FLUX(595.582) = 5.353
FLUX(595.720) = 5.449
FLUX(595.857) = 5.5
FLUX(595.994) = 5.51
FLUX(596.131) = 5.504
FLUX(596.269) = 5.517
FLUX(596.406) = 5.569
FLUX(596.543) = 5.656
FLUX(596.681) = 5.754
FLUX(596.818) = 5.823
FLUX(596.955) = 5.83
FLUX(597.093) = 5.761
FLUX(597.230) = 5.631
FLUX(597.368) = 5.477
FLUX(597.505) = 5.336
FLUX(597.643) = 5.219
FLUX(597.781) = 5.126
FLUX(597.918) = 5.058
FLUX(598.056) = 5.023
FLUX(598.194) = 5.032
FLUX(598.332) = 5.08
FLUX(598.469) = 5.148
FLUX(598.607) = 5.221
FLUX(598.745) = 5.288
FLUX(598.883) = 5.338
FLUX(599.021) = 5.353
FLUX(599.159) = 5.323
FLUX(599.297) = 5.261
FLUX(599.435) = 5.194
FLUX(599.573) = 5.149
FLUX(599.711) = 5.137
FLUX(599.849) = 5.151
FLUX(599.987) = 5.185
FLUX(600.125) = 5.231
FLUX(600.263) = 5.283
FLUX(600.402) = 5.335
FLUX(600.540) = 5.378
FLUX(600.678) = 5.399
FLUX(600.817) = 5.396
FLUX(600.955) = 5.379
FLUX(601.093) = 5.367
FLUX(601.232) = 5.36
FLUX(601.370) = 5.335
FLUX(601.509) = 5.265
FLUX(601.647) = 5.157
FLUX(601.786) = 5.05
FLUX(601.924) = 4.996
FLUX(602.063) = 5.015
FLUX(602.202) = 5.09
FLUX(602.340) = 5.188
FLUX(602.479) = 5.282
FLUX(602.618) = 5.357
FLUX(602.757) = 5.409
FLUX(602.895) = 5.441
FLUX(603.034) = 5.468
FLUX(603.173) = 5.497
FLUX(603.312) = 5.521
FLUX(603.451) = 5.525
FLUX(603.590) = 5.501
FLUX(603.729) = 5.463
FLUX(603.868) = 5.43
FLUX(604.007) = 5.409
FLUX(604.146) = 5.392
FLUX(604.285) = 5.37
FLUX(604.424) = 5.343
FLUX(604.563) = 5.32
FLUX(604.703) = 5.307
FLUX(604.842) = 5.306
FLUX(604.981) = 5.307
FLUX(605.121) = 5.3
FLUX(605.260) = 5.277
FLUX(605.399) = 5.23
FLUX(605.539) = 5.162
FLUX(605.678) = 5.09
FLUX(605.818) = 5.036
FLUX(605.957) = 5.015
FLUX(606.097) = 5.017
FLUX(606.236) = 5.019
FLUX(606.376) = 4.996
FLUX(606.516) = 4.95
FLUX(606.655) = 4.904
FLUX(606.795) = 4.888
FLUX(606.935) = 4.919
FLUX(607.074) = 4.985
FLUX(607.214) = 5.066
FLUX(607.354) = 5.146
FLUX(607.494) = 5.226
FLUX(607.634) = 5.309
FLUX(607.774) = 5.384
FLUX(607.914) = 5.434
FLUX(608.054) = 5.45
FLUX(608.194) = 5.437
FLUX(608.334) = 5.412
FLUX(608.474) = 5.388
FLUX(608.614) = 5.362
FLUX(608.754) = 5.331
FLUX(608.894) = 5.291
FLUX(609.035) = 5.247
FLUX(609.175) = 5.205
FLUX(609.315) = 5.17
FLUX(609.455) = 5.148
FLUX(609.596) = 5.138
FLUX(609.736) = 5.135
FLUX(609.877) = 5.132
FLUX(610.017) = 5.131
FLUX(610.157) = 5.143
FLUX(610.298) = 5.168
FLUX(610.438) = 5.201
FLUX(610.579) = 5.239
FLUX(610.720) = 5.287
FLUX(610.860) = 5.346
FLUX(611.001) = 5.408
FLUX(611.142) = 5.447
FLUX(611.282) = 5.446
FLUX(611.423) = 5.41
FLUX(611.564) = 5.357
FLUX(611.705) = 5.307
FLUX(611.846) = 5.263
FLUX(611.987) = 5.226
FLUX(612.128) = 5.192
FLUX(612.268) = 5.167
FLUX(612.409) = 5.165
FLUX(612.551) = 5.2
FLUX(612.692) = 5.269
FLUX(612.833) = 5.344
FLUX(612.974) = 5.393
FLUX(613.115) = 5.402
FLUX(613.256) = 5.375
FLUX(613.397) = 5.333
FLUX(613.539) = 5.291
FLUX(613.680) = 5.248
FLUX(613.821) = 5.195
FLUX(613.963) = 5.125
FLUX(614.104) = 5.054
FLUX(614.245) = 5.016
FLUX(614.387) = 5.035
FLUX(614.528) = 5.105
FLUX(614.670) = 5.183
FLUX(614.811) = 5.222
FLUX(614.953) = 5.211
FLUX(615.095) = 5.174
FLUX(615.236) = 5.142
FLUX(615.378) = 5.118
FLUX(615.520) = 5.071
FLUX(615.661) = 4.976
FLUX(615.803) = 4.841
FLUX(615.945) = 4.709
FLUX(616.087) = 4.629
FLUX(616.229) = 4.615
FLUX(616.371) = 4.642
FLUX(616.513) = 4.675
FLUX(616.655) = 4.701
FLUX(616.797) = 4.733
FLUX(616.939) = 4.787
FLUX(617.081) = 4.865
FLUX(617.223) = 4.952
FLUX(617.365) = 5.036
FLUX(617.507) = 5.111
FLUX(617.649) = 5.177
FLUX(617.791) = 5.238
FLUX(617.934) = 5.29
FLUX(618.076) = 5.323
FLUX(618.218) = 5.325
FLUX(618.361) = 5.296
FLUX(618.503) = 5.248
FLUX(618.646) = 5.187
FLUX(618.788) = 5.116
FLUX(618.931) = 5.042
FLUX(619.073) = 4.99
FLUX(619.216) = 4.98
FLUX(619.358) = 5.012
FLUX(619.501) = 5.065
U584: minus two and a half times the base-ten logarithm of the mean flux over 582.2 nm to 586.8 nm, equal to -1.83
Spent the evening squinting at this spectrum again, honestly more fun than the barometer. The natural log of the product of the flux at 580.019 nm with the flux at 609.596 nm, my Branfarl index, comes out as 3.28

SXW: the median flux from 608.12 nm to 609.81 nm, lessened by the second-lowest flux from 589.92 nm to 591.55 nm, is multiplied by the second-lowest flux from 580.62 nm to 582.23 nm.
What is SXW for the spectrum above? 2.2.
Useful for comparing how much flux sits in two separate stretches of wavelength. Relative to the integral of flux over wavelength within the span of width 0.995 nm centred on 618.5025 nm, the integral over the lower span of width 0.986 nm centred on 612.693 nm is 1.00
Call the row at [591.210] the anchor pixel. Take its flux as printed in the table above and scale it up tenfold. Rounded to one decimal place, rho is 53.8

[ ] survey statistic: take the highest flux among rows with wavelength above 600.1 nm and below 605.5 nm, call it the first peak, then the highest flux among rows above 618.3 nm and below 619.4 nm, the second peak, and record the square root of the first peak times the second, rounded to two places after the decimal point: 5.41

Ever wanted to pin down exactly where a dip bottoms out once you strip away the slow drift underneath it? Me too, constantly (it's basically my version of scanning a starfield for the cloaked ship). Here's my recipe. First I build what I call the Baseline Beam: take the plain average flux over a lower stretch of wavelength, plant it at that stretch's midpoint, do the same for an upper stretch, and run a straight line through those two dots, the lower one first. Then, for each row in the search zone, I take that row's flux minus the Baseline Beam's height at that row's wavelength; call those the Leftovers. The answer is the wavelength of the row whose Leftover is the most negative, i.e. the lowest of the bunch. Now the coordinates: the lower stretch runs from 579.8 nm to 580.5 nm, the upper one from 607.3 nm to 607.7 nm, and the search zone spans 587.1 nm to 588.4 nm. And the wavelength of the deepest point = 588.358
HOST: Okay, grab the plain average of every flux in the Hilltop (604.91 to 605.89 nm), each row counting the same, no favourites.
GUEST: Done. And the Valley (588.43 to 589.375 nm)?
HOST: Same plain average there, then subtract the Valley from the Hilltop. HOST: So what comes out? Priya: 0.79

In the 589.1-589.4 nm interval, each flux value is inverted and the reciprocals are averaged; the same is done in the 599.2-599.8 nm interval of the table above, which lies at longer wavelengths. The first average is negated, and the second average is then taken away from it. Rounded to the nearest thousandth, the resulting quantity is -0.441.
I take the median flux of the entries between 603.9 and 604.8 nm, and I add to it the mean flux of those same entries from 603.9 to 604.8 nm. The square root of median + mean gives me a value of 3.27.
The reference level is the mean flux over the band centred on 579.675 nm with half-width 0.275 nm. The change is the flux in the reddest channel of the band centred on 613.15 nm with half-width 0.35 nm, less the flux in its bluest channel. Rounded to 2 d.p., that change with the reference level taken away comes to -5.10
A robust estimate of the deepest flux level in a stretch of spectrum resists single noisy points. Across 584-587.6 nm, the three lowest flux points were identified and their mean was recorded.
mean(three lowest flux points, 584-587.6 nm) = 5.06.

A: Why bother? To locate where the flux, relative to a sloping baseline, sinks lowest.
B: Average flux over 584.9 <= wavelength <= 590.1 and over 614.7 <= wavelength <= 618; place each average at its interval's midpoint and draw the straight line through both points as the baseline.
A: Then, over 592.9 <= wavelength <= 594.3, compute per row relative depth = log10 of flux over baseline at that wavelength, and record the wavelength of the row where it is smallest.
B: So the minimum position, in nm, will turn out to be 593.256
